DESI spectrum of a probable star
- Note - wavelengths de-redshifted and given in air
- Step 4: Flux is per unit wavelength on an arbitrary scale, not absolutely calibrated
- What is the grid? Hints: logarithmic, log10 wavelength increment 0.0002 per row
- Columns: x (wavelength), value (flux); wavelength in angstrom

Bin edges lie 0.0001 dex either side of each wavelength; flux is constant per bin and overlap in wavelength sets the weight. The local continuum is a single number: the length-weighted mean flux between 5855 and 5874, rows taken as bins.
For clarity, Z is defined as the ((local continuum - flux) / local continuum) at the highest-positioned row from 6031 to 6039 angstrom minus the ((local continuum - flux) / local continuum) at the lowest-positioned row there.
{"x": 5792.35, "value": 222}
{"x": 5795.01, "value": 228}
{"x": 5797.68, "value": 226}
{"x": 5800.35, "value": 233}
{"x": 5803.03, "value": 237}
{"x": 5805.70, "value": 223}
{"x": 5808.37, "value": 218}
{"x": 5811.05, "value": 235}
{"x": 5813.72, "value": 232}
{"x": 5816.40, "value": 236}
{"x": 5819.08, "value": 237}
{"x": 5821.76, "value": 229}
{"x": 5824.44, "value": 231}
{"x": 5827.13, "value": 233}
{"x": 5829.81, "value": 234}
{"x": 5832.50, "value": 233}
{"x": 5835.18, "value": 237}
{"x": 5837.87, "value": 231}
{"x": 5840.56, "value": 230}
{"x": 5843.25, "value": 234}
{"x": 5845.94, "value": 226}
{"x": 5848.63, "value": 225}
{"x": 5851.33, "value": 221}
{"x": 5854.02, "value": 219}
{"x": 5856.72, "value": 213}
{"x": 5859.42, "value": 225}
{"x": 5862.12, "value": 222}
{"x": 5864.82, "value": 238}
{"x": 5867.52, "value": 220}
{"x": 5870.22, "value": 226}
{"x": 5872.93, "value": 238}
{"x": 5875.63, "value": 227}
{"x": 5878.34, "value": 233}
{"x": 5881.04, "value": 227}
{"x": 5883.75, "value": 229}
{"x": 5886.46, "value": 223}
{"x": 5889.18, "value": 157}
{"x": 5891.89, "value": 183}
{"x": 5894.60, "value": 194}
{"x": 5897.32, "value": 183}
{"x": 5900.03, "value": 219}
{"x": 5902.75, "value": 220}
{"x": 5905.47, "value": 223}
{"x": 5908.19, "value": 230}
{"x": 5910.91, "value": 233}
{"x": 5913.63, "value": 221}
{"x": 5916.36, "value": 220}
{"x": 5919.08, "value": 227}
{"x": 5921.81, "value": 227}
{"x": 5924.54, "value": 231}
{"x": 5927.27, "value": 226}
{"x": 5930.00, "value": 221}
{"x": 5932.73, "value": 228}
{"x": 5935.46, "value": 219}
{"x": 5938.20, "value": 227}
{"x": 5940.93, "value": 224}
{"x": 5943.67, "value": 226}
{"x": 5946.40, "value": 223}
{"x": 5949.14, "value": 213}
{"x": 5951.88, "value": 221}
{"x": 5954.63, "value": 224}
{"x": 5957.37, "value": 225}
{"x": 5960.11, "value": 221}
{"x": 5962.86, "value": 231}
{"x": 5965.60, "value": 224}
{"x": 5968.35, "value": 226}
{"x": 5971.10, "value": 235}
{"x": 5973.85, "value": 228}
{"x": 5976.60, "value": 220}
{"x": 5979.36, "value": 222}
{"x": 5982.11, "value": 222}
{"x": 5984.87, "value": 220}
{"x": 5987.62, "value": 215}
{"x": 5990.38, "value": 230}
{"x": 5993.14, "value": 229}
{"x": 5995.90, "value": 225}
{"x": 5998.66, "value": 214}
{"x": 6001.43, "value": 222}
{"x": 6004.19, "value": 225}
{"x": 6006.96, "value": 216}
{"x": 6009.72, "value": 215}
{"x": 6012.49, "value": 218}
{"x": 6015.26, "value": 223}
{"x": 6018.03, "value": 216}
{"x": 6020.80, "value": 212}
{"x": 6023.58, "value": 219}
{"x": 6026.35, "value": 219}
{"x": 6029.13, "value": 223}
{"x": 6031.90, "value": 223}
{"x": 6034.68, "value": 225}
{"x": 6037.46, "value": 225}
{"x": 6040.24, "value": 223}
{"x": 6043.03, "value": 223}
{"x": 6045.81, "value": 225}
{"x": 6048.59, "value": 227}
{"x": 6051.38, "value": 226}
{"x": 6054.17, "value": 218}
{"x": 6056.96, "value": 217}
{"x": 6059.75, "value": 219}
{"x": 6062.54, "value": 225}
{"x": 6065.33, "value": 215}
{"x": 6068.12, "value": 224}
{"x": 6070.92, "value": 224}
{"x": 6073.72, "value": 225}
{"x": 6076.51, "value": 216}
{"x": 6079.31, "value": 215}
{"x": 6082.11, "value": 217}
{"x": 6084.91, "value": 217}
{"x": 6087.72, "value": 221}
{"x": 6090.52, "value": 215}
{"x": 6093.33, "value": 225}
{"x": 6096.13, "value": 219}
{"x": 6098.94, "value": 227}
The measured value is -0.009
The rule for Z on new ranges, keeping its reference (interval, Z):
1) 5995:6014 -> 0.031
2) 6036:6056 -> 0.031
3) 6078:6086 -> -0.009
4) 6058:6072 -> -0.022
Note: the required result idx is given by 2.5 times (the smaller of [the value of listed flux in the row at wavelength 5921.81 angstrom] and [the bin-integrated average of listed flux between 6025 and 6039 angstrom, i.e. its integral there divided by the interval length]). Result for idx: 558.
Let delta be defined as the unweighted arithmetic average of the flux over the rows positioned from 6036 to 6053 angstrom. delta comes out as 225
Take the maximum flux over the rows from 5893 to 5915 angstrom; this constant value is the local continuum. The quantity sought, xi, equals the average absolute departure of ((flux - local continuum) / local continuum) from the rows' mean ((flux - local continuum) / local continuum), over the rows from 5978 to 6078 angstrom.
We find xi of 0.017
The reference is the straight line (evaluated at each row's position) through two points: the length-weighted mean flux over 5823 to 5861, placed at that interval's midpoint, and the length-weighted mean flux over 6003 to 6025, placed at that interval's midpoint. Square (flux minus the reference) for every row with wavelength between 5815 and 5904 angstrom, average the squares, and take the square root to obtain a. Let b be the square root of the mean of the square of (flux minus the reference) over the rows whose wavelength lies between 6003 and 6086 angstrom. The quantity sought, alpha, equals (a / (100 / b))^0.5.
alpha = 1.04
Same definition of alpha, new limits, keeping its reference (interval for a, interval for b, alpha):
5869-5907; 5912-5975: 1.20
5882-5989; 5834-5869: 1.06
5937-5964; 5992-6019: 0.50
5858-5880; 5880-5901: 1.54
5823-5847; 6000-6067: 0.53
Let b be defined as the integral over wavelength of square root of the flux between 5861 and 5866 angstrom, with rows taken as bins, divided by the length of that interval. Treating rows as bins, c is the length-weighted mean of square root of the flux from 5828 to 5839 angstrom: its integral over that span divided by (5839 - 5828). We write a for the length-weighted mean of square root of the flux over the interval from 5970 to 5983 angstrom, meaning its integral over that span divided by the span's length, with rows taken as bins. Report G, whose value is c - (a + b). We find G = -14.9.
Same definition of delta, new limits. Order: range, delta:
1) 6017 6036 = 220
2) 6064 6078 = 221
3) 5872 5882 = 231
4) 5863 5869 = 229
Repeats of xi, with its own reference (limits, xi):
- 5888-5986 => 0.040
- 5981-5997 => 0.019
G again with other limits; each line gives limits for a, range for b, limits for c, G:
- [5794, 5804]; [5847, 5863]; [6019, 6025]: -15.4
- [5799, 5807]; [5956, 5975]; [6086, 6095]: -15.4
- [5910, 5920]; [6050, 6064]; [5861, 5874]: -14.7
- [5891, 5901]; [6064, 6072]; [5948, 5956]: -14.0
